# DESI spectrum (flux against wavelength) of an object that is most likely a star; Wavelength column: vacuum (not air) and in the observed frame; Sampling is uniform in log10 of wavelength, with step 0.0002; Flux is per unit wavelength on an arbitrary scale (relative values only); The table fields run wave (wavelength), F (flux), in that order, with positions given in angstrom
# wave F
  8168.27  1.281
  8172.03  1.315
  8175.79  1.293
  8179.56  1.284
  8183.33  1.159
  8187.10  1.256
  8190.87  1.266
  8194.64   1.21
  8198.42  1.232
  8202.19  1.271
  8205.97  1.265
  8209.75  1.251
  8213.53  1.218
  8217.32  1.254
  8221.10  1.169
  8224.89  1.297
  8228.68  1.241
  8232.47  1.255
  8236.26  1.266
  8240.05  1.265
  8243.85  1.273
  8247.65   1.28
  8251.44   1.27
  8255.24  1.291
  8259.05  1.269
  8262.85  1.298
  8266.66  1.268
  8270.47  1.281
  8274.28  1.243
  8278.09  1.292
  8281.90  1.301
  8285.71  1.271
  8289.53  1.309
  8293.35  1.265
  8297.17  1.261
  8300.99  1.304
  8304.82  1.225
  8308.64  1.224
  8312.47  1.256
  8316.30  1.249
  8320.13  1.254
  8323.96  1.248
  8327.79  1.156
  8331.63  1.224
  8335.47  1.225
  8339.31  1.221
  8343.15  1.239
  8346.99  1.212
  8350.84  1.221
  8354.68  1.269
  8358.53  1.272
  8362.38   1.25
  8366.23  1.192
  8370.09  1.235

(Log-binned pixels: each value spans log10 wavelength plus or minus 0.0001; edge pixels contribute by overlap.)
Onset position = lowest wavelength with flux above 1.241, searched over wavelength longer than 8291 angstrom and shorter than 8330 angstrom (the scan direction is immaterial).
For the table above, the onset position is 8293.35 angstrom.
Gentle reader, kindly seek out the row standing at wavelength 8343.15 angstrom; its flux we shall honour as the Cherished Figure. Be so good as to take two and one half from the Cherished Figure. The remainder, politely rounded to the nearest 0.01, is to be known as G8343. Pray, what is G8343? -1.26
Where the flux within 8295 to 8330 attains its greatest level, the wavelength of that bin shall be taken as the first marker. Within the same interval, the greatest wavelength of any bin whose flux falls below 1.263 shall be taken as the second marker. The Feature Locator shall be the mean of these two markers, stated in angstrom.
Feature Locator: 8314.4 angstrom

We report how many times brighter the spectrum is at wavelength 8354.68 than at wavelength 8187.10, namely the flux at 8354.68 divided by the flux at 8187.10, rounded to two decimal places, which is 1.01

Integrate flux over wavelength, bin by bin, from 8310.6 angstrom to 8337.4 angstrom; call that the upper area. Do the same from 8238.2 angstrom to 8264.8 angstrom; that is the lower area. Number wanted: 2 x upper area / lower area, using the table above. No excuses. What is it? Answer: 1.94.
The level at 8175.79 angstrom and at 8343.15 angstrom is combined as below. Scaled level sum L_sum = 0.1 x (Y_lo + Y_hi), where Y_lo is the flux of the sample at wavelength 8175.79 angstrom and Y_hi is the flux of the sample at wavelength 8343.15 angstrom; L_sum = 0.253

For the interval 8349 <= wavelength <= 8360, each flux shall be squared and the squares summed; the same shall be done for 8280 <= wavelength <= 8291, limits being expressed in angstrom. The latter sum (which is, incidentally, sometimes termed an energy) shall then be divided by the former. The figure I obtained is 1.064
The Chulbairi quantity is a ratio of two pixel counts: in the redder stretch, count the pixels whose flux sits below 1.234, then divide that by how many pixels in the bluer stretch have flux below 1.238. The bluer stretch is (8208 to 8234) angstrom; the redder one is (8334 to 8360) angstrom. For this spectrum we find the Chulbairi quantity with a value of 2.0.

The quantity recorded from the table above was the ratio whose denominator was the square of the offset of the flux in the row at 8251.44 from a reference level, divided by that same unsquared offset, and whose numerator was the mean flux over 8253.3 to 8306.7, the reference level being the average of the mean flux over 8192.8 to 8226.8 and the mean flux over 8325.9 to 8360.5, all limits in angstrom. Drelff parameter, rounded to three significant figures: 35.1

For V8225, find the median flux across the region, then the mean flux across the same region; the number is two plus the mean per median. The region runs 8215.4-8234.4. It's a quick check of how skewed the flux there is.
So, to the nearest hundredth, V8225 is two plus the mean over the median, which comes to 2.99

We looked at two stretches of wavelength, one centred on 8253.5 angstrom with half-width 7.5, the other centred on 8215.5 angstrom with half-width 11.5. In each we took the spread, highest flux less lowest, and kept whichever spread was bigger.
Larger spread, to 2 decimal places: 0.13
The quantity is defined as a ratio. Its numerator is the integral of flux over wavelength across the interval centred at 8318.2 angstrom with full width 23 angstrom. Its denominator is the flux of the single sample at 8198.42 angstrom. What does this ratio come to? 23.0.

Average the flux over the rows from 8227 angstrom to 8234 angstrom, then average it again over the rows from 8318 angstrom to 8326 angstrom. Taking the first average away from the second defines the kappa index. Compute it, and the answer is 0.003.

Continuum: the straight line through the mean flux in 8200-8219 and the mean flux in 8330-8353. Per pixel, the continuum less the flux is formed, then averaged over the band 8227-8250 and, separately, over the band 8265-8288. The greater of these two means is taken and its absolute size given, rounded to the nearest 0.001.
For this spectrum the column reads 0.018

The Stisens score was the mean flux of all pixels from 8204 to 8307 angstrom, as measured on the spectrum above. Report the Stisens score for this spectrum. 1.27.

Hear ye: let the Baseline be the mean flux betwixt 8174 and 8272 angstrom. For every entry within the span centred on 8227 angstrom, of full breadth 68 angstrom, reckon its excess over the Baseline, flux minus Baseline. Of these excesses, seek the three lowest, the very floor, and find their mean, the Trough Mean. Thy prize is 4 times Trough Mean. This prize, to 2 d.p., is -0.23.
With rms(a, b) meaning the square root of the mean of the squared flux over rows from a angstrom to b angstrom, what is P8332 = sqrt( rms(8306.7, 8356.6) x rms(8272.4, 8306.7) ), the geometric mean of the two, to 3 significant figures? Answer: 1.25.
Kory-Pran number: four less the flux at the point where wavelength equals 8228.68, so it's 2.759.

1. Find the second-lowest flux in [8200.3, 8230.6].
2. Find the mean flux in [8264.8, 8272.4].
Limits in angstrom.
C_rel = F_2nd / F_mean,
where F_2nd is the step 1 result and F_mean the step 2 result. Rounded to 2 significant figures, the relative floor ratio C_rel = 0.96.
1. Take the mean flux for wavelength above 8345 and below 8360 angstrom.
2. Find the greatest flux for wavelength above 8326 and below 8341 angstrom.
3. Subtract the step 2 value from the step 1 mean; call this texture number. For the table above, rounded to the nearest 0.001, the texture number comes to 0.018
